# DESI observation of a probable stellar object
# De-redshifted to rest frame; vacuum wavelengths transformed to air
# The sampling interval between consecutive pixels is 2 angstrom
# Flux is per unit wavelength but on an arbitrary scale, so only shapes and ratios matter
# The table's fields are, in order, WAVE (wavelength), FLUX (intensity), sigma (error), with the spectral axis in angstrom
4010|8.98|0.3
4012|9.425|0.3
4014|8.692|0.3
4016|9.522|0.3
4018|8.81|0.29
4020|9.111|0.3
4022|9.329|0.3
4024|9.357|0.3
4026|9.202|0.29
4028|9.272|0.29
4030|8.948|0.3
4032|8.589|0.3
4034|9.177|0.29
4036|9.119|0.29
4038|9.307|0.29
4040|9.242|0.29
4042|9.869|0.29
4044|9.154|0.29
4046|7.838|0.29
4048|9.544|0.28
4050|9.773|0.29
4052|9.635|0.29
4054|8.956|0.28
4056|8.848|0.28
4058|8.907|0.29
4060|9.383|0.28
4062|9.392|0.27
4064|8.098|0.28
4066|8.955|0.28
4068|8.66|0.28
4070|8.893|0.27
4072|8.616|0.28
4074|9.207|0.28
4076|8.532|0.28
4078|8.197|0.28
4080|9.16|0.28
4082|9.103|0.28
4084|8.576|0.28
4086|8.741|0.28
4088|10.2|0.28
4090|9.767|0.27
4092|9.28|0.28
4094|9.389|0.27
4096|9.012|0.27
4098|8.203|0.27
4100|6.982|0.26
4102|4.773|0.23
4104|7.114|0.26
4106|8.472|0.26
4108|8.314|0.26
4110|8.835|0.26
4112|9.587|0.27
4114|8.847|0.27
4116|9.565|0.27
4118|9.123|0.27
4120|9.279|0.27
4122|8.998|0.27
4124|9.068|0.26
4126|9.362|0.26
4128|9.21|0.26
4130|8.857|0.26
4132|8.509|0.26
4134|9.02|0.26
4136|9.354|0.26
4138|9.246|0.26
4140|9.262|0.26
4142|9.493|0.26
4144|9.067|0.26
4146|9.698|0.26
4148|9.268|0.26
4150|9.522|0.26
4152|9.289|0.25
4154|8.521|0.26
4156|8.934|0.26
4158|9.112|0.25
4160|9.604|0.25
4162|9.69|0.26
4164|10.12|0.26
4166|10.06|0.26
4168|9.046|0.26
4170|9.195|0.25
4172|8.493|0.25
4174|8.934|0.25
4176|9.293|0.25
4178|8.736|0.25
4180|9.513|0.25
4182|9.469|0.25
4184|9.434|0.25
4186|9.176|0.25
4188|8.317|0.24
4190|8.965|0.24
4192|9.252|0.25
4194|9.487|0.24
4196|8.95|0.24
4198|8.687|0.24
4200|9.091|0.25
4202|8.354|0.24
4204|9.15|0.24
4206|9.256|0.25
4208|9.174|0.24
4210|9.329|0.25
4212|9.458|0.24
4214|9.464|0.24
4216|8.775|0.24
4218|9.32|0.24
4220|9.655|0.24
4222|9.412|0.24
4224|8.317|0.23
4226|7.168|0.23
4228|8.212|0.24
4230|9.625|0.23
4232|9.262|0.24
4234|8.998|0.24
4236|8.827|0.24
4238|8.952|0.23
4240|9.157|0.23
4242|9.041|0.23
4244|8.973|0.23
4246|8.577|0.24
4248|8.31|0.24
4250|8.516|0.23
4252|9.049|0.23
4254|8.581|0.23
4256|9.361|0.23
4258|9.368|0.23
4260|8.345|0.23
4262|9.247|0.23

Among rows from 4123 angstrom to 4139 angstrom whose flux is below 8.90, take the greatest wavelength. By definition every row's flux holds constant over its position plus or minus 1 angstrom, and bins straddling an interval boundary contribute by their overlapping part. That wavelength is 4132 angstrom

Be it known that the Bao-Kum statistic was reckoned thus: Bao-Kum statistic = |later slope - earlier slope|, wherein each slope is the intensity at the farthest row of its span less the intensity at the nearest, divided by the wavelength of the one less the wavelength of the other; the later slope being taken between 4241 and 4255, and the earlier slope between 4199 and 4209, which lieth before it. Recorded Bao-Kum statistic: 0.05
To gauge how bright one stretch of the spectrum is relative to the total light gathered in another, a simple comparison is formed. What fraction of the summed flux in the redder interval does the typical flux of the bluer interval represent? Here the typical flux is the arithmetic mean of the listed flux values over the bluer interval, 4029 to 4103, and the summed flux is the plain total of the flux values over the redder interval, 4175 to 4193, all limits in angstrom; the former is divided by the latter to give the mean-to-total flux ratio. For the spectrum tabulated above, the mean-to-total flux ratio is 0.108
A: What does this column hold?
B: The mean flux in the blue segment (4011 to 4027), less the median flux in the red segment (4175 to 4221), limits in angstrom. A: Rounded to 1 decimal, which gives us -0.1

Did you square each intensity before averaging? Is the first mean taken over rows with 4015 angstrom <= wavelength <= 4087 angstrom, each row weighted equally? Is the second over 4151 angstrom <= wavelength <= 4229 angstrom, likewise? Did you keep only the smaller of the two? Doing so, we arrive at 81.7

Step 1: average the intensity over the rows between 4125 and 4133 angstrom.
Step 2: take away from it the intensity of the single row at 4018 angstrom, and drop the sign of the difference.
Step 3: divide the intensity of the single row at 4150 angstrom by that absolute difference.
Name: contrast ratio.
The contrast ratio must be 55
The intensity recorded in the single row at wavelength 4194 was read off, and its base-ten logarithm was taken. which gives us 0.977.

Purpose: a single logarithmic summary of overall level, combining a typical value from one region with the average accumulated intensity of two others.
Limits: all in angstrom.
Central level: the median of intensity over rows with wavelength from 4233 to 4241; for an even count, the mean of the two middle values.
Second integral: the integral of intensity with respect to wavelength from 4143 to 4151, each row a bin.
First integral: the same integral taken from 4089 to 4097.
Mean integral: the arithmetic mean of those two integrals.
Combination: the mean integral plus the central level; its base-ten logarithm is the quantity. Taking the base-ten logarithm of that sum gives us 1.92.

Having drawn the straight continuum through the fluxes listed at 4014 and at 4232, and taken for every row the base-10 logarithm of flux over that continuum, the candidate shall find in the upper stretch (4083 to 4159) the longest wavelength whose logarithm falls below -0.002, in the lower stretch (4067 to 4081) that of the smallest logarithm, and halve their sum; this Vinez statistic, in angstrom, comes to 4117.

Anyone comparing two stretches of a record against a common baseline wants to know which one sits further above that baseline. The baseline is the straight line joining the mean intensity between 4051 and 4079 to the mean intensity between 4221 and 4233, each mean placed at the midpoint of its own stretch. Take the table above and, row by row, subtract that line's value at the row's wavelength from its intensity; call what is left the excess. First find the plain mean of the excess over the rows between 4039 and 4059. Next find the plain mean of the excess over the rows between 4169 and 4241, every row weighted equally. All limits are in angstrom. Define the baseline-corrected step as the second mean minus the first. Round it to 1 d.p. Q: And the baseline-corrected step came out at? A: 0.1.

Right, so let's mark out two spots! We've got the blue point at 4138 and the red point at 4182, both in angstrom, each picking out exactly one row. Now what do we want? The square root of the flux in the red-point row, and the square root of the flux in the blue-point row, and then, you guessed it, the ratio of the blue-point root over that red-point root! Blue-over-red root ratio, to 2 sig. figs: 0.99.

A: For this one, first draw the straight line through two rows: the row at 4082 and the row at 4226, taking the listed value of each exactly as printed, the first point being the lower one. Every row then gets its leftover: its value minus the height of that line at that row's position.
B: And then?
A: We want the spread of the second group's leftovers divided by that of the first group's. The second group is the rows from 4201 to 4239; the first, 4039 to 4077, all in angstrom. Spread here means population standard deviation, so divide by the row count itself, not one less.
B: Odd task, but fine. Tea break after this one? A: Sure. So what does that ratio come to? 1.2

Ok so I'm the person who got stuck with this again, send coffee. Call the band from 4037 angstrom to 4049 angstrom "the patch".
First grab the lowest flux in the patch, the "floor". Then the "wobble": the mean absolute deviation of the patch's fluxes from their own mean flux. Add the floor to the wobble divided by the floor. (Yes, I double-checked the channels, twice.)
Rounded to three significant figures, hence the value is 7.89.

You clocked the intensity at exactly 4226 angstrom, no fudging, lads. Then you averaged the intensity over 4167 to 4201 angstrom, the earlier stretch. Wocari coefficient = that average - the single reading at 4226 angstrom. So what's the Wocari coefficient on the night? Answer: 1.9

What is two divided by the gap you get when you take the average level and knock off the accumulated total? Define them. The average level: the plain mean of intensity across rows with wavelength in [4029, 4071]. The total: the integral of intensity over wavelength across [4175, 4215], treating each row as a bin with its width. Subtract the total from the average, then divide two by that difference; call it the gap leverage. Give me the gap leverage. -0.0056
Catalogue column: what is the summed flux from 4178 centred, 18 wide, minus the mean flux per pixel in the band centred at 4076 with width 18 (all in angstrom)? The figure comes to 73.5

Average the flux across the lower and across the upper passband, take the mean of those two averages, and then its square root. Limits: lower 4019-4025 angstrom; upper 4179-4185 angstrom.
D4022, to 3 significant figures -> 3.06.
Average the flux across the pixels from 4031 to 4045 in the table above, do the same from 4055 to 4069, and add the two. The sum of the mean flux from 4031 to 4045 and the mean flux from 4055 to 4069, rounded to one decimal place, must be 18.1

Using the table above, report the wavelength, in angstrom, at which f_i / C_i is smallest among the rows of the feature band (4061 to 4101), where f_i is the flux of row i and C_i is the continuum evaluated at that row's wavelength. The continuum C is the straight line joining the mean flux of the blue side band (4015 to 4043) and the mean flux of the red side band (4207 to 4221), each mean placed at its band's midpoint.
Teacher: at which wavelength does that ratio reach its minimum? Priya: 4100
